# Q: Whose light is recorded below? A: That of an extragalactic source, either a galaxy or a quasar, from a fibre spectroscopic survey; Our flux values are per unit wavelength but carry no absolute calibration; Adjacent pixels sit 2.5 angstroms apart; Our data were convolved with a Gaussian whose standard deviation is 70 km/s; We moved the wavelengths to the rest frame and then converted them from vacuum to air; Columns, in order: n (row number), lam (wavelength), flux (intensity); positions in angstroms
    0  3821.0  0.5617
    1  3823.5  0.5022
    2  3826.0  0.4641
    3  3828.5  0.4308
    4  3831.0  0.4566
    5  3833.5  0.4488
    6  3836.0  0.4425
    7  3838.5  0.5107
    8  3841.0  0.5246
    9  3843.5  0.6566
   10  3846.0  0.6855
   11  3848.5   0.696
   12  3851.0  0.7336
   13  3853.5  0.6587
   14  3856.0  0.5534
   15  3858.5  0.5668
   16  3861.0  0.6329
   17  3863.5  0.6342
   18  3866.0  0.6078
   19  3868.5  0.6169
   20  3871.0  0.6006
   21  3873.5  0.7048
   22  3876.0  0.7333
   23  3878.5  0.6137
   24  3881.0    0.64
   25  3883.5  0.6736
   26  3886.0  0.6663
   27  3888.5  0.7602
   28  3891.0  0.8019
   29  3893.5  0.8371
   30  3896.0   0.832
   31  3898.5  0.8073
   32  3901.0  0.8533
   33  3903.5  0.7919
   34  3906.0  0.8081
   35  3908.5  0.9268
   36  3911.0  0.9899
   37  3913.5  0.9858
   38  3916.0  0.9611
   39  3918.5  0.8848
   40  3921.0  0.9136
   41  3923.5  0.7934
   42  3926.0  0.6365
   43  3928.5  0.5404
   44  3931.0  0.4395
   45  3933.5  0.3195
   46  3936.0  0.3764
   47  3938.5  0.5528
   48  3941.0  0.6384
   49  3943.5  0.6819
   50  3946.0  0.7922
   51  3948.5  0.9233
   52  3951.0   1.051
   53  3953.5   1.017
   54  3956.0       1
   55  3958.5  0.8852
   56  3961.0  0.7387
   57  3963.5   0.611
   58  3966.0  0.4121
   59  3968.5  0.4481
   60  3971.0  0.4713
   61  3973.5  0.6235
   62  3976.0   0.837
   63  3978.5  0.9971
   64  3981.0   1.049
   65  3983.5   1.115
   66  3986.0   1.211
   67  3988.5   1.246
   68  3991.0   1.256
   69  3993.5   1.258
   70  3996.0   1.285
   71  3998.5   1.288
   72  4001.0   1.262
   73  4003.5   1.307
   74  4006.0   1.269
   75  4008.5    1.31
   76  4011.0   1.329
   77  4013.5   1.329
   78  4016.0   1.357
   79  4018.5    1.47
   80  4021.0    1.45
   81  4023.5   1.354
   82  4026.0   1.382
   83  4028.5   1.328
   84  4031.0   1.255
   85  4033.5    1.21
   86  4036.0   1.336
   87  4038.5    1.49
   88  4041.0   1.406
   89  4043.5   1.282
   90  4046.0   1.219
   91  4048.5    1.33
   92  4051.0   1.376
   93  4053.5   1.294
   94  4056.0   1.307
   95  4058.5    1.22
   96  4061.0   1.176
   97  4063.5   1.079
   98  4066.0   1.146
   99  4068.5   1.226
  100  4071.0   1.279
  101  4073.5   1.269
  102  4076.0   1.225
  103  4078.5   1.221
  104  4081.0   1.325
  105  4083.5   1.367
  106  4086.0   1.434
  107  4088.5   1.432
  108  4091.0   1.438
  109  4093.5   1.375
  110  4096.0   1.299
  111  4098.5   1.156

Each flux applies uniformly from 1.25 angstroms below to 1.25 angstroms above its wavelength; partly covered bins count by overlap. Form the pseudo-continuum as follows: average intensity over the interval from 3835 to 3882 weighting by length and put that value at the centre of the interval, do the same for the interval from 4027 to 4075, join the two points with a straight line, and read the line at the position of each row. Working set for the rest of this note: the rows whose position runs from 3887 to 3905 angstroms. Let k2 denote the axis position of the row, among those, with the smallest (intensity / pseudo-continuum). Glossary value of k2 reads 3903.5 angstroms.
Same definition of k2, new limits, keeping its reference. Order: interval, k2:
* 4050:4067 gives 4063.5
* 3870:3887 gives 3878.5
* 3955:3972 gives 3966.0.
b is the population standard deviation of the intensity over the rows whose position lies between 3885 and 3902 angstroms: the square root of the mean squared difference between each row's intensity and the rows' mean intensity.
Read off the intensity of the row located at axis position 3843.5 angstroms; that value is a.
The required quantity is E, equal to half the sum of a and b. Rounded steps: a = 0.6566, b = 0.059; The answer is 0.4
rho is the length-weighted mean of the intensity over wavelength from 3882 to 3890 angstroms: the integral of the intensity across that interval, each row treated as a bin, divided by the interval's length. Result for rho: 0.70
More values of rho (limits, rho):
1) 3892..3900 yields 0.83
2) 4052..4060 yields 1.27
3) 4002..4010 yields 1.30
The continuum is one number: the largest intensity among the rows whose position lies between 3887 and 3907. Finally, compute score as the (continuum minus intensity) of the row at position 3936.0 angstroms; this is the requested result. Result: 0.5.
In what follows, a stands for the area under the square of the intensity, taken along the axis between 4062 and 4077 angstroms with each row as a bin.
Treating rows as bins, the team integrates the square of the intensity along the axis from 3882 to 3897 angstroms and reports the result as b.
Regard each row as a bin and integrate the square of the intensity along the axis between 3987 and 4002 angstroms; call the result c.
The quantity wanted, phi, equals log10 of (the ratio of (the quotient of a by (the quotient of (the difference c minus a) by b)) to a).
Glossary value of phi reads 0.59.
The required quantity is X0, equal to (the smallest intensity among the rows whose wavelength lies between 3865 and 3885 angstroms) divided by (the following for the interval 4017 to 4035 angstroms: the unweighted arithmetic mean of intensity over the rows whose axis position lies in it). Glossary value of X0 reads 0.4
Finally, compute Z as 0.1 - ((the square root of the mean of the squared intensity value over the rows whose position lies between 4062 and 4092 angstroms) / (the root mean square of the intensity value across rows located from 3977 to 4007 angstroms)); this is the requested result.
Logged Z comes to -1.0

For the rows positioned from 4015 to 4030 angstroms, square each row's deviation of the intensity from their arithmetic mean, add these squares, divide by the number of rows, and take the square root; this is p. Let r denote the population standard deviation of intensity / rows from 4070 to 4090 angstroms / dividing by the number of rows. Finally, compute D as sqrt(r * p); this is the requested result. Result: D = 0.064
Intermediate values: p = 0.05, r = 0.08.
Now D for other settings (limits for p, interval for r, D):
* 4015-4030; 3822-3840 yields 0.038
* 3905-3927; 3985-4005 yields 0.055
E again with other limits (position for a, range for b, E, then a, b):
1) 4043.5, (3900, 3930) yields 0.7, 1.282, 0.132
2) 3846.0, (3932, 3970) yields 0.5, 0.6855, 0.236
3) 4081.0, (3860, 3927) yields 0.7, 1.325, 0.123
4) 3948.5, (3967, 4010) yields 0.6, 0.9233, 0.288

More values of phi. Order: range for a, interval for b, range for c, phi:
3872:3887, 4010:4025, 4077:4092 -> 0.13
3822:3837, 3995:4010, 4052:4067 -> 0.12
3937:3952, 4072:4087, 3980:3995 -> 0.32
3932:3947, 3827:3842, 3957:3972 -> 0.56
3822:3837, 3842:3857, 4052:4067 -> -0.45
